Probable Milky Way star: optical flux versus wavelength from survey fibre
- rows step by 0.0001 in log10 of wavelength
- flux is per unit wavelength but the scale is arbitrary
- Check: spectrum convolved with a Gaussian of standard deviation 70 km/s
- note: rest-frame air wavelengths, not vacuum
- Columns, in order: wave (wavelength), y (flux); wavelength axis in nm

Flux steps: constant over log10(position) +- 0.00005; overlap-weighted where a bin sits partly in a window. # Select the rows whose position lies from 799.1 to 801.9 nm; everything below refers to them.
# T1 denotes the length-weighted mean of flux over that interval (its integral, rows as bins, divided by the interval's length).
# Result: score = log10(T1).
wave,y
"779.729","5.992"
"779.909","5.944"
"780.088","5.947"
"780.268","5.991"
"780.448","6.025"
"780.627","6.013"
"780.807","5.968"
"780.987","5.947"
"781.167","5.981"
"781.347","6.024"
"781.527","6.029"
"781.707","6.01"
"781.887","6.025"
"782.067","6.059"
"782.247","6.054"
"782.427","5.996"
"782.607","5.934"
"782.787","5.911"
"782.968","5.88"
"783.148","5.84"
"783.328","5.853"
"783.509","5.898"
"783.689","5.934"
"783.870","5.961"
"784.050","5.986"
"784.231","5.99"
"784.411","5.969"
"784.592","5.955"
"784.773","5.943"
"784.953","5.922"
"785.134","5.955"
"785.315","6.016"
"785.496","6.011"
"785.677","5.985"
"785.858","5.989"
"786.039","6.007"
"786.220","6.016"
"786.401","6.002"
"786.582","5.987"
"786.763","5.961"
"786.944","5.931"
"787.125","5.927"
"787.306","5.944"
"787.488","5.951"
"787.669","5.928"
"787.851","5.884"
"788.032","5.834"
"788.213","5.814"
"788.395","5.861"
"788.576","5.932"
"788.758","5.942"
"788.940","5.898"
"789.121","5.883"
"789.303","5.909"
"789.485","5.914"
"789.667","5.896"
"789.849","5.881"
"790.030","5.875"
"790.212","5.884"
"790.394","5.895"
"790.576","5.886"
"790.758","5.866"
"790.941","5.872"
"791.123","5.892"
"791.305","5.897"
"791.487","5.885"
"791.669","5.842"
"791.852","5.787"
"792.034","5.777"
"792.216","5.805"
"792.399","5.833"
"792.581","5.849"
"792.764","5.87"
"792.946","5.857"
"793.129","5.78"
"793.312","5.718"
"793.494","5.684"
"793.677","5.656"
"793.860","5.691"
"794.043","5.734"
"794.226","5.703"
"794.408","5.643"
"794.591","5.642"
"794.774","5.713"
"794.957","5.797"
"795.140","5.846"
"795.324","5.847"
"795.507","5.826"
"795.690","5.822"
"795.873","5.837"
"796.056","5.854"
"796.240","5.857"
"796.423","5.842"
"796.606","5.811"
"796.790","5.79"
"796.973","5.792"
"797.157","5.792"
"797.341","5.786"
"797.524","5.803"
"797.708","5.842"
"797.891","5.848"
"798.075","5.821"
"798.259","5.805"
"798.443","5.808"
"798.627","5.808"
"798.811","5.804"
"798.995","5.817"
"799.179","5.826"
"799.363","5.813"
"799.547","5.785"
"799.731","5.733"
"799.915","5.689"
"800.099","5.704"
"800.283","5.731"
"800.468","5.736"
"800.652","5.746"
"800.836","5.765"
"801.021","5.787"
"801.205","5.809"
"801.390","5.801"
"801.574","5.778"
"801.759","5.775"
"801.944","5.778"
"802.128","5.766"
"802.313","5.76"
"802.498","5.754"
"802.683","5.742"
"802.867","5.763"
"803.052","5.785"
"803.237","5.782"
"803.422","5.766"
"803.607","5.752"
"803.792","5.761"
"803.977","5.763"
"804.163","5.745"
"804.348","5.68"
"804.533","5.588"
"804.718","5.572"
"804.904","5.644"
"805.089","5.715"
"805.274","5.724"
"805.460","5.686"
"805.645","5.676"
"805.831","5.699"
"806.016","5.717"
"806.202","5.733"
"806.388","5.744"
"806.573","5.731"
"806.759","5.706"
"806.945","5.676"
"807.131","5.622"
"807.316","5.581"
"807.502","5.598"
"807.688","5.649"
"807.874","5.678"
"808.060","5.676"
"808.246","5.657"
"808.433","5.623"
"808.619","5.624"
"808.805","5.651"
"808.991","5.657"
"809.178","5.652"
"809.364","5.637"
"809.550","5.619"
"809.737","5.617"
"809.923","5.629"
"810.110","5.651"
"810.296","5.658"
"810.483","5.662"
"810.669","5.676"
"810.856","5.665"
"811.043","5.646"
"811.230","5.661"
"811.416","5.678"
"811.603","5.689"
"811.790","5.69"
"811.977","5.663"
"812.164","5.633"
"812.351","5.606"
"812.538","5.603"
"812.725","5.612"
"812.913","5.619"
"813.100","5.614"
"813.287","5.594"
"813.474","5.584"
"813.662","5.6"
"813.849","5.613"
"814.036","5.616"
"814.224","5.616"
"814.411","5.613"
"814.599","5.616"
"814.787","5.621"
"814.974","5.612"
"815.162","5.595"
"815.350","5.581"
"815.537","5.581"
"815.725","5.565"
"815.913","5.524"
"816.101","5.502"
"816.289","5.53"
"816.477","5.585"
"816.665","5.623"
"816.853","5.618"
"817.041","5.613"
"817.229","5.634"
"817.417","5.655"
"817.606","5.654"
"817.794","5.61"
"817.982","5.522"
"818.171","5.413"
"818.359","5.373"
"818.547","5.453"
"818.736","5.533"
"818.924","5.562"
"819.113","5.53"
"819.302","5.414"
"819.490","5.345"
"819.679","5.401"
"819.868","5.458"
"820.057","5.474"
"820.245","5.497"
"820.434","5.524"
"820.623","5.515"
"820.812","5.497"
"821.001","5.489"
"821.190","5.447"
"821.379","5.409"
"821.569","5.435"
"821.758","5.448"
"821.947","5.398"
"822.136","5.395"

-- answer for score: 0.761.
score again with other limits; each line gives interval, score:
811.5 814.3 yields 0.750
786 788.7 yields 0.773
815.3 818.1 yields 0.747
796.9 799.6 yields 0.764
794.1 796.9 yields 0.763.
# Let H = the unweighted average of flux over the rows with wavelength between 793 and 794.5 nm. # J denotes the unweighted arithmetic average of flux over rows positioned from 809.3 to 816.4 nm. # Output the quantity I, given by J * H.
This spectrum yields 32.0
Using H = 5.70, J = 5.6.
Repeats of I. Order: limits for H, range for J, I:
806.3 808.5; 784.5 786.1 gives 33.8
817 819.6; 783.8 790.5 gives 32.8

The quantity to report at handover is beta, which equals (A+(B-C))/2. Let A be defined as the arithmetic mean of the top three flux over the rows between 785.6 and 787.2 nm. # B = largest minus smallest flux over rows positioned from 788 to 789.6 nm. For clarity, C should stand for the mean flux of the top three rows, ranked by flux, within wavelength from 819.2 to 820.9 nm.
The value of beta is 0.31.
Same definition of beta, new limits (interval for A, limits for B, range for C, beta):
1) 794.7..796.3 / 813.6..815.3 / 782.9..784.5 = -0.05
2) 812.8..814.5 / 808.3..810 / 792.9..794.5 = -0.07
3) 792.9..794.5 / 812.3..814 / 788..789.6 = -0.05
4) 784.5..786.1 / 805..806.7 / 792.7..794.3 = 0.12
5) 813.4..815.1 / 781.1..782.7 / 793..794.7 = 0.00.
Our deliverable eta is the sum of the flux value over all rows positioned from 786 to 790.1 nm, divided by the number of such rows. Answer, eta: 5.92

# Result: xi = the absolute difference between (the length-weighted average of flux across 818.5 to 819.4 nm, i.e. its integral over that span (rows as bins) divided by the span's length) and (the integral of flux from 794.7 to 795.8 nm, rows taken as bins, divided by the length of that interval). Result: 0.31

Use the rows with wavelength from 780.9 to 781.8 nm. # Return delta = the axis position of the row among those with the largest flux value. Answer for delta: 781.527 nm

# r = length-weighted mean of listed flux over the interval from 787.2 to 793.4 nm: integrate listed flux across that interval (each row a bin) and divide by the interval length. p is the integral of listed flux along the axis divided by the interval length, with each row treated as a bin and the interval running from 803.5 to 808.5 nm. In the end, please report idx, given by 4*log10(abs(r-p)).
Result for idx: -2.9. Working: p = 5.68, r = 5.87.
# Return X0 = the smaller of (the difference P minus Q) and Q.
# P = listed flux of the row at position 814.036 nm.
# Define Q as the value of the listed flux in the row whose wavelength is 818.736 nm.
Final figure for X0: 0.08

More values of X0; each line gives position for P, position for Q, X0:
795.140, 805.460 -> 0.16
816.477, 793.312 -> -0.13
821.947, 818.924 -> -0.16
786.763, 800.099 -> 0.26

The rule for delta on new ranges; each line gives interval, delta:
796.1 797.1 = 796.240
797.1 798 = 797.891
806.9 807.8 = 806.945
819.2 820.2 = 820.057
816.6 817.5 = 817.417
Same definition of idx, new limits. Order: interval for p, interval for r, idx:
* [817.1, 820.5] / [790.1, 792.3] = -1.8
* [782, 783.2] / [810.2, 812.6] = -2.1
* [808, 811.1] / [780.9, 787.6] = -2.0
